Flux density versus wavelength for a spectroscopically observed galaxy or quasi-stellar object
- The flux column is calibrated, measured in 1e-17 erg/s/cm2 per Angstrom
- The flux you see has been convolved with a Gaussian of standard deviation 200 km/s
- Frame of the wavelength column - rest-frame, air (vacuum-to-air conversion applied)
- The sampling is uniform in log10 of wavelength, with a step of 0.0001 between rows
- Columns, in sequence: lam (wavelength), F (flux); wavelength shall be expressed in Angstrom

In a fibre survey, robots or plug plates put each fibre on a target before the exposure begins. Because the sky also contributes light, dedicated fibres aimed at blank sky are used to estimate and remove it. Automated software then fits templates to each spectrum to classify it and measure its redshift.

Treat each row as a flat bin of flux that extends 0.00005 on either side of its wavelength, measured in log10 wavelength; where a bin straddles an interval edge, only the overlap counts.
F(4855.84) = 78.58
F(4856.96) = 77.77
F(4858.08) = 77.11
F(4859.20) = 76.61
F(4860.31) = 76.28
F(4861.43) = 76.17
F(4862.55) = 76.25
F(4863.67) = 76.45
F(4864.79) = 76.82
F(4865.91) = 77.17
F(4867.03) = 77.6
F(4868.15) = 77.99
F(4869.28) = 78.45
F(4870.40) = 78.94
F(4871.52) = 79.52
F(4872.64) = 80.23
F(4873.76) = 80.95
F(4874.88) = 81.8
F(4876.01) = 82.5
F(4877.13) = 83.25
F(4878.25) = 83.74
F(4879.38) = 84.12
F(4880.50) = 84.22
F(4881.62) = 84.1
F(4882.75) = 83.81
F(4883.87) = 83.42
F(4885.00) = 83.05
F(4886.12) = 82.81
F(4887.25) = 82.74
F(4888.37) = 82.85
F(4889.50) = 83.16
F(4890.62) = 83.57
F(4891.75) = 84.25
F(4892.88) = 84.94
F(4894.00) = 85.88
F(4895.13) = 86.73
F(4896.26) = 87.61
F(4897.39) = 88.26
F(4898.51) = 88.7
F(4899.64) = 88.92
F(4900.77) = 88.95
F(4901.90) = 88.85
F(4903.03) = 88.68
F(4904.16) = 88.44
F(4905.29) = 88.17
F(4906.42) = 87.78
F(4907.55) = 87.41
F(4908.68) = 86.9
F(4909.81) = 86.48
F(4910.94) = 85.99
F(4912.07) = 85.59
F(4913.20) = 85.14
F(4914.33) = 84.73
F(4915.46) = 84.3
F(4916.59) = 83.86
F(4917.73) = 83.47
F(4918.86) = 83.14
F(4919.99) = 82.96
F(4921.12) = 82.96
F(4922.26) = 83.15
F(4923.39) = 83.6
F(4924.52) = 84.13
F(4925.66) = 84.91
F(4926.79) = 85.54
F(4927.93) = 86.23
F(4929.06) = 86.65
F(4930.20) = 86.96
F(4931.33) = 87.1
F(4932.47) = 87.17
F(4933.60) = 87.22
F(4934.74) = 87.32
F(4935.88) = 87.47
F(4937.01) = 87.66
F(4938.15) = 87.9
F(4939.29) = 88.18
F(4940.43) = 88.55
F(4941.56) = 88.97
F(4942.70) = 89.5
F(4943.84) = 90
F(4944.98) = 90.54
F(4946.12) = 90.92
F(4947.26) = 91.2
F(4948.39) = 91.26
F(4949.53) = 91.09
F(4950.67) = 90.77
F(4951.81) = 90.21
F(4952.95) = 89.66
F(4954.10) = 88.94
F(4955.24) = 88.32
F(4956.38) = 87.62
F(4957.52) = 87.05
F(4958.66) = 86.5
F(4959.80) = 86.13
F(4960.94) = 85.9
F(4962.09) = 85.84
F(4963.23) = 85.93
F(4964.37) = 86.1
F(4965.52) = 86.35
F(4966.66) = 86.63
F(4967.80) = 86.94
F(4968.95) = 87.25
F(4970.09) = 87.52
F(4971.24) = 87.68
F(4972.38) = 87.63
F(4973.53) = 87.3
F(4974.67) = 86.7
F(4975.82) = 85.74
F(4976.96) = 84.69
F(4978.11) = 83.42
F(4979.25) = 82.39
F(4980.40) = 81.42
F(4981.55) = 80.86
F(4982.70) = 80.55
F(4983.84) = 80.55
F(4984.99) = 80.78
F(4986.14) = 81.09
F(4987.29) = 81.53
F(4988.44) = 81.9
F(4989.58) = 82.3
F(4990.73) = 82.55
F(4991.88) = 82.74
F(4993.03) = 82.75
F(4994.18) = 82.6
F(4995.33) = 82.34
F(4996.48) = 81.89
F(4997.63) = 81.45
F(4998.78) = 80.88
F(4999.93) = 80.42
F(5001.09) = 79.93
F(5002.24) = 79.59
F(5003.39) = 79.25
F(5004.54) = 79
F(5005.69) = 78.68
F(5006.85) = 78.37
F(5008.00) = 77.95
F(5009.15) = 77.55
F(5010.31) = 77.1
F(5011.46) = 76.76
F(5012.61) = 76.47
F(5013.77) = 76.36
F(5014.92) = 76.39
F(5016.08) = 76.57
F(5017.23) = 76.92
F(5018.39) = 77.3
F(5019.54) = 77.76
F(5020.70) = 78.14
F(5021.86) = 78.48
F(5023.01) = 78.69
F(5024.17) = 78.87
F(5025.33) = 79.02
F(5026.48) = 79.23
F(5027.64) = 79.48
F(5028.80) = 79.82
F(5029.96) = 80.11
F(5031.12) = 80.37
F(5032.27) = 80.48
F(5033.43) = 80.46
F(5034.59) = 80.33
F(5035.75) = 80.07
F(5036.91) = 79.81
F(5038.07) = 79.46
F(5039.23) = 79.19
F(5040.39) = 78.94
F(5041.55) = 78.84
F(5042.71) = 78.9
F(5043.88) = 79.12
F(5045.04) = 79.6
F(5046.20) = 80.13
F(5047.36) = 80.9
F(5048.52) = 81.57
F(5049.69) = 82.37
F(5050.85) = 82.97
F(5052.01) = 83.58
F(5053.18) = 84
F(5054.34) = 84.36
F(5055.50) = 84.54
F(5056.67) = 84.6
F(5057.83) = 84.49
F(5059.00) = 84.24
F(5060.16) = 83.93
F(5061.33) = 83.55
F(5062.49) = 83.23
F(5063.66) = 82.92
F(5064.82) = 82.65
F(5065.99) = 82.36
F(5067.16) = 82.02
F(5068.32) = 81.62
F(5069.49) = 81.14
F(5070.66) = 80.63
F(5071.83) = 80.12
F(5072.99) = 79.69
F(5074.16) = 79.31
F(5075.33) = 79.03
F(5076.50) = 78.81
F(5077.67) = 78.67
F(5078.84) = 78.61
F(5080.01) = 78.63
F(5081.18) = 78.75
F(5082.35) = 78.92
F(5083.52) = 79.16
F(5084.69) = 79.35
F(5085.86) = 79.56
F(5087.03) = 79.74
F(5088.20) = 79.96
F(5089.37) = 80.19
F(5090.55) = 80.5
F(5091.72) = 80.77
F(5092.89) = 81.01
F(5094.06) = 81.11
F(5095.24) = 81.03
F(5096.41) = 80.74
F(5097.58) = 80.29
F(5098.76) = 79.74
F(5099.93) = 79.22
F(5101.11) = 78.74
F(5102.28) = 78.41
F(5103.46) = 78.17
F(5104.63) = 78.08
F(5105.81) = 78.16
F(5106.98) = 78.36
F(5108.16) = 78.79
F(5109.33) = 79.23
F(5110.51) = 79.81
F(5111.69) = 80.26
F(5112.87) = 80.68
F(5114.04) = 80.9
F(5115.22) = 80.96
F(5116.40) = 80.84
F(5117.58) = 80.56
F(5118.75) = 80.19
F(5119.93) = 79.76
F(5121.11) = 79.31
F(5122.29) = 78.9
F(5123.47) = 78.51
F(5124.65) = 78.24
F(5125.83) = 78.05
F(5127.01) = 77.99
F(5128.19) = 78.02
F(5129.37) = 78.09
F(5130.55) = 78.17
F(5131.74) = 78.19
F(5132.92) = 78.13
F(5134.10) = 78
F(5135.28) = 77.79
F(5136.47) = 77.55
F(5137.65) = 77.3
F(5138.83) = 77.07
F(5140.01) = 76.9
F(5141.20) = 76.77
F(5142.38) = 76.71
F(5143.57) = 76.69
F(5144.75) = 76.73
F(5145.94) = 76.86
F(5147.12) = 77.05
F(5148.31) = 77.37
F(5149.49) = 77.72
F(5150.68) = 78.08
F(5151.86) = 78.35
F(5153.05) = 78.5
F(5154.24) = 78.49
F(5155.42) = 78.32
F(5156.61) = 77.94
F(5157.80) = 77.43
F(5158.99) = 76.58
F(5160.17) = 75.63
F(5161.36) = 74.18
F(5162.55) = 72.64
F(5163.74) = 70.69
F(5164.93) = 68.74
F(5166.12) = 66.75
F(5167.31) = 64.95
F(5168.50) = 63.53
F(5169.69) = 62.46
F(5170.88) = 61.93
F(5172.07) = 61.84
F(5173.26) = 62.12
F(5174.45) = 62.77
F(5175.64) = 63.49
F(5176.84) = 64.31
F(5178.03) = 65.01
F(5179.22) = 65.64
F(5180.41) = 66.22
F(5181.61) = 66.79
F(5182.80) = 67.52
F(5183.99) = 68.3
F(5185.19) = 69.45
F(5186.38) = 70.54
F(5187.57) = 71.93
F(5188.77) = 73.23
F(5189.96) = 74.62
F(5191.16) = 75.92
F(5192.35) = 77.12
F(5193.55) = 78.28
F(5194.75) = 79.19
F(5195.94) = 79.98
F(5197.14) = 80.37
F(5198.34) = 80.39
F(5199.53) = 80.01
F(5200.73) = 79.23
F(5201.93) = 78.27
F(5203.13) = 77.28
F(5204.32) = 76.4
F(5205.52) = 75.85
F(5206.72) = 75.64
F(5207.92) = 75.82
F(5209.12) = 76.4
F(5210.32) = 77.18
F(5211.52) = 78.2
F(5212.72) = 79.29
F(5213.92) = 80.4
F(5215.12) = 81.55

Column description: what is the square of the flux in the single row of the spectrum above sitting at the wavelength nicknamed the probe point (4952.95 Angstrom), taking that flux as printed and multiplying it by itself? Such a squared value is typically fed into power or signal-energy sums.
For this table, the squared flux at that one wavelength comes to 8039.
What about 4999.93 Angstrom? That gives 6467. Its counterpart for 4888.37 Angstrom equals 6864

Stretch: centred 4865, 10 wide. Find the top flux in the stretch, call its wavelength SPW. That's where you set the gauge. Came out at 4869.28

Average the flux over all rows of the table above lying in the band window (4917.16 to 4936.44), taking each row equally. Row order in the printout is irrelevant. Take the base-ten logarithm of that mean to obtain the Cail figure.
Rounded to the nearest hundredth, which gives 1.93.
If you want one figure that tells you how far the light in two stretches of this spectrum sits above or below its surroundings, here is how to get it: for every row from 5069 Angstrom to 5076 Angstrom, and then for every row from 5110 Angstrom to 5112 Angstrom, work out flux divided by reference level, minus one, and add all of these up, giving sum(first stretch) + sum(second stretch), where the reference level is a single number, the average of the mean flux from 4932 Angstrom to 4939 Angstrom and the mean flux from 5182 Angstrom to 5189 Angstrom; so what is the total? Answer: 0.1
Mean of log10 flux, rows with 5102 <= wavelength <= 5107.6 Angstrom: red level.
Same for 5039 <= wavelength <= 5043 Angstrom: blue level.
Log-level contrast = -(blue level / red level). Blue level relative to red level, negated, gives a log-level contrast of -1.00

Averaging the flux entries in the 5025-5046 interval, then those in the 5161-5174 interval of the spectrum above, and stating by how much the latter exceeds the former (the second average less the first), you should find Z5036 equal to -13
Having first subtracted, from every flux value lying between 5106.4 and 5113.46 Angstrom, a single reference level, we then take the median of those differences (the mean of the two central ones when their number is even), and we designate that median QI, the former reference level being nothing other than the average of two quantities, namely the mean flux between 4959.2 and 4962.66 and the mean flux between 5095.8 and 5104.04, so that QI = -3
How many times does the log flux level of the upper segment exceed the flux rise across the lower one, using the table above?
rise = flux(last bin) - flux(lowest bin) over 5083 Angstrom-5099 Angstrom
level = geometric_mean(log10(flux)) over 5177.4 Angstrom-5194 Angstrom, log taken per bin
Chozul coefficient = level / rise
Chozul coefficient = 3.2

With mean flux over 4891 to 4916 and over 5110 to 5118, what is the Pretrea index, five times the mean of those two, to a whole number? 419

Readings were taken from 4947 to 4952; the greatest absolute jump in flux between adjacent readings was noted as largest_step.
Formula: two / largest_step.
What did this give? 3.6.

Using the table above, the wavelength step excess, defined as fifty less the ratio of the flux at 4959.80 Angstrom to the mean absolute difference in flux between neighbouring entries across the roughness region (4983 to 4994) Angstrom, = -263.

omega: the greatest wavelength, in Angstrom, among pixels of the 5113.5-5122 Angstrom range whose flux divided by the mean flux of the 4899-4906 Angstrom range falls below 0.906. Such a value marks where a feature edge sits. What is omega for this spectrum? 5121.11 Angstrom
